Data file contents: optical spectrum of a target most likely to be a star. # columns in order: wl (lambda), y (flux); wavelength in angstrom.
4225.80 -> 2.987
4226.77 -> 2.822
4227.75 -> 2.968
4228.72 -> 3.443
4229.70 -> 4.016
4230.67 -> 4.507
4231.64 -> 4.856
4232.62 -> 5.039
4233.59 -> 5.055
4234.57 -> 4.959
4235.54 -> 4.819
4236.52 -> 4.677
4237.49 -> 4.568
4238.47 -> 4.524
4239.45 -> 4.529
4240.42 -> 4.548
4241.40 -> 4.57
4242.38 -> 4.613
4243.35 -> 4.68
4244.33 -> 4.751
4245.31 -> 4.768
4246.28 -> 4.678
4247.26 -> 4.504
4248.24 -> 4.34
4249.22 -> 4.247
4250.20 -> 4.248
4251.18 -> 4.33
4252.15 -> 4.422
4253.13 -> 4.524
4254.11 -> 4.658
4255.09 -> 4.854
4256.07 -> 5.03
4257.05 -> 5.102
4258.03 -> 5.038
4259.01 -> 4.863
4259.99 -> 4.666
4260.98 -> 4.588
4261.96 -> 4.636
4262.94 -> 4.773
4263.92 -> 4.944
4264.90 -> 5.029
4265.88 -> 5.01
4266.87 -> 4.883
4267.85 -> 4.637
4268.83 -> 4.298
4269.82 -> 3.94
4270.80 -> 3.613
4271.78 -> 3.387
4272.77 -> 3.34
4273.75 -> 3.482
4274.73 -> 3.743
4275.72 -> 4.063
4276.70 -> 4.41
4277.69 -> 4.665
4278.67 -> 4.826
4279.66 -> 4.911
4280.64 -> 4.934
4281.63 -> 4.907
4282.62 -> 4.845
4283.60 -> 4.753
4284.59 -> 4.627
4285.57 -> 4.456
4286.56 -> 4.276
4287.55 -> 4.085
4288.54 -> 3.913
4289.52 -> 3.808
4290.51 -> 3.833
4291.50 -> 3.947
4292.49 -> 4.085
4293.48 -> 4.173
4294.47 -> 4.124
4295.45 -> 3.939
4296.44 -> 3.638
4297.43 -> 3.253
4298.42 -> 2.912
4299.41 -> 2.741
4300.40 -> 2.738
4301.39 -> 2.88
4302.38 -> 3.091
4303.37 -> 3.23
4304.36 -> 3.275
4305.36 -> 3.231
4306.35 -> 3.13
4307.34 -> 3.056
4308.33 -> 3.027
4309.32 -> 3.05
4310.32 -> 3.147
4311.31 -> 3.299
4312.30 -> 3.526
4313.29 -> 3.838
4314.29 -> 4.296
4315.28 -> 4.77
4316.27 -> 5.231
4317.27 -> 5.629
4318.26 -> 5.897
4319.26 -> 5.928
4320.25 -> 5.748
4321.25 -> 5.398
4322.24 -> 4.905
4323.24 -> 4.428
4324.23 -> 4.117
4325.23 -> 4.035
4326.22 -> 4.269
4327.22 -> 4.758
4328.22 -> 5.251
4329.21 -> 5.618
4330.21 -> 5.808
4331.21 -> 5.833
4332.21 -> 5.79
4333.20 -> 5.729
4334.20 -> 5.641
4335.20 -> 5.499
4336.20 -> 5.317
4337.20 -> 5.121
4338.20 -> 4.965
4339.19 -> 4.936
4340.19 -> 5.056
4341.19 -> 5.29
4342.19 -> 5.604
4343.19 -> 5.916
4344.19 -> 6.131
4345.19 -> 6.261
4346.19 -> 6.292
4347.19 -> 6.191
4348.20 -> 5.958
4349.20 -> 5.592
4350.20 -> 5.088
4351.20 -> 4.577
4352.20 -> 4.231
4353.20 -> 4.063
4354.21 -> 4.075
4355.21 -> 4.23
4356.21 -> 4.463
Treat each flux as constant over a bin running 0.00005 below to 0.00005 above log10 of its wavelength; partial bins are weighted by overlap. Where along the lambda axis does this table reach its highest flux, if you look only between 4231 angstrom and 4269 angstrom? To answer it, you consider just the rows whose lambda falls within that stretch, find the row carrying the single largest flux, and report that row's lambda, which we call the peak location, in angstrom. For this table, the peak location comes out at 4257.05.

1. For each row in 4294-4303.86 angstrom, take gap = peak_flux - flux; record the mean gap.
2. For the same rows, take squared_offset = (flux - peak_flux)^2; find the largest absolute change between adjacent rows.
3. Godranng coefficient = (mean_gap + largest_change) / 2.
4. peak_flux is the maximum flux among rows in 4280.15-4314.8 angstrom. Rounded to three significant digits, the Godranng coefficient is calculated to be 1.47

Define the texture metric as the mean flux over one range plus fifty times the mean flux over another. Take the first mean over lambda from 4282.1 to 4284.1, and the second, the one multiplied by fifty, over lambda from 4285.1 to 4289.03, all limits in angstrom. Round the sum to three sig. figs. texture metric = 214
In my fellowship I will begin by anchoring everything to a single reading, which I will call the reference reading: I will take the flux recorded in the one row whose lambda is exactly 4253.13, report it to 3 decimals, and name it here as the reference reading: 4.524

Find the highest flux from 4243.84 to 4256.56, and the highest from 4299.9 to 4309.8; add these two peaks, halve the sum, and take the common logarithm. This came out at 0.618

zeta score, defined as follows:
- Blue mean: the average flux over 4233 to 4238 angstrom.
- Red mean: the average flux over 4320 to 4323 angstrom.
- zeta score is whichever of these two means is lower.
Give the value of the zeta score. 4.8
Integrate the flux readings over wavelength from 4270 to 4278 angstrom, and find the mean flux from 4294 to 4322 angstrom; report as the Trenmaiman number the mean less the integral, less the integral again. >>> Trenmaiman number -57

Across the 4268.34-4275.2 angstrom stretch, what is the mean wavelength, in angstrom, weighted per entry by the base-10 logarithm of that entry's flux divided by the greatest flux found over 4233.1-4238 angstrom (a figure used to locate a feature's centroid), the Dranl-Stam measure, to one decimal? 4272.1 angstrom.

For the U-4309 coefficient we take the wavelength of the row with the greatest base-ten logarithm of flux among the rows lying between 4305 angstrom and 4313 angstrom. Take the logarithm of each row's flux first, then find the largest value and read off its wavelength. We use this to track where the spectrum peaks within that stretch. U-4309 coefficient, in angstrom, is 4312.30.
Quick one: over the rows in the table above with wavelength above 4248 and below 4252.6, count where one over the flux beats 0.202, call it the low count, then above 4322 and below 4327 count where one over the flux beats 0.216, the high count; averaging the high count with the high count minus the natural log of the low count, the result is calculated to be 3.2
